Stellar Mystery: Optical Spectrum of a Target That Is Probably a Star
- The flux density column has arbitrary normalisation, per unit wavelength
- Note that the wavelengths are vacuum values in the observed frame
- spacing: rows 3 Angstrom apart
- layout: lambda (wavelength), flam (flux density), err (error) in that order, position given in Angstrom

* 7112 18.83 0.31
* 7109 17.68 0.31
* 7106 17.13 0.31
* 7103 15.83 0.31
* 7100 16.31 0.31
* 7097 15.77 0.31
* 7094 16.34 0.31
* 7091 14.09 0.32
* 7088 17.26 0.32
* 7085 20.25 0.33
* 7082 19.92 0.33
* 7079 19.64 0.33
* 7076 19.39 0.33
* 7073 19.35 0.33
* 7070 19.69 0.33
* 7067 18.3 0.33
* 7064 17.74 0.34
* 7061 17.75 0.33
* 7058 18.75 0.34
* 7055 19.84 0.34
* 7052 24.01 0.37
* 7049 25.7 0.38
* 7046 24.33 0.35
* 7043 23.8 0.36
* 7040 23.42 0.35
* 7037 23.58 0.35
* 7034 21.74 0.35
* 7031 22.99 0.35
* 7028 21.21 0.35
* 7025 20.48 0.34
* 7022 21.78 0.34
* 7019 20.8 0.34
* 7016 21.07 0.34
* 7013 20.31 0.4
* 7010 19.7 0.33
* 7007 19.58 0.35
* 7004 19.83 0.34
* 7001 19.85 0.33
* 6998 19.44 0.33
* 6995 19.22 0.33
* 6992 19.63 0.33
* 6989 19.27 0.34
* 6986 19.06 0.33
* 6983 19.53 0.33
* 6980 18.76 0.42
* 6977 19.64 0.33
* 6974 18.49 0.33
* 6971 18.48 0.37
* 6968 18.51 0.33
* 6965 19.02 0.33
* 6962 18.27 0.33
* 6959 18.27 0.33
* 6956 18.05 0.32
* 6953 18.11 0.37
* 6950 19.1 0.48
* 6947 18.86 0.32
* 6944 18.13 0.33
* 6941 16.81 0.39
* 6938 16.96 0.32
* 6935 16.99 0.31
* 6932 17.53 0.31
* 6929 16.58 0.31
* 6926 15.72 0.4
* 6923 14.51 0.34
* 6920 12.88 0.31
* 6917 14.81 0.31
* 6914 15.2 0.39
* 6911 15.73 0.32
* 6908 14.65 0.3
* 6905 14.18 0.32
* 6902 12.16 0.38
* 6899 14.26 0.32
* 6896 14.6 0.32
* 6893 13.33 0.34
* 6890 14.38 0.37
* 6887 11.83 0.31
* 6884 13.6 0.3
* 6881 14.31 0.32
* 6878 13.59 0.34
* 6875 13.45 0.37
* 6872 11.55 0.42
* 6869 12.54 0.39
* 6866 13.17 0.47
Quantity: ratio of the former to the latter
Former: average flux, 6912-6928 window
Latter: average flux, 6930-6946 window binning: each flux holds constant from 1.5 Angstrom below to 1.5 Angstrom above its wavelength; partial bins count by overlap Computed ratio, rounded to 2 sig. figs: 0.85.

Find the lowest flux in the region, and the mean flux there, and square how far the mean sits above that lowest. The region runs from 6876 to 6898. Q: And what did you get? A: 3.4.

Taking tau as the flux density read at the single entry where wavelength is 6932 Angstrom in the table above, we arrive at 17.53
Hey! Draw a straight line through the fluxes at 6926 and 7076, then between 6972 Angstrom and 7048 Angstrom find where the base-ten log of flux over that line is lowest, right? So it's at 6974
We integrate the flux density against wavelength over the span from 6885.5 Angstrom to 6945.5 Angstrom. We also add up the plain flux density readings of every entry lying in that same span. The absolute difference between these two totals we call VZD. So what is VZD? 602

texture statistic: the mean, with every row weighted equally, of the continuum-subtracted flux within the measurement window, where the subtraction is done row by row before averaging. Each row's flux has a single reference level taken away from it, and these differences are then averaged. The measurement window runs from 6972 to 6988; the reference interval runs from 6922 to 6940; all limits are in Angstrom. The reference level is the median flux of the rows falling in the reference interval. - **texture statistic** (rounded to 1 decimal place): 2.3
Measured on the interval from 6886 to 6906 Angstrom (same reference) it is -3.2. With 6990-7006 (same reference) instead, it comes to 2.8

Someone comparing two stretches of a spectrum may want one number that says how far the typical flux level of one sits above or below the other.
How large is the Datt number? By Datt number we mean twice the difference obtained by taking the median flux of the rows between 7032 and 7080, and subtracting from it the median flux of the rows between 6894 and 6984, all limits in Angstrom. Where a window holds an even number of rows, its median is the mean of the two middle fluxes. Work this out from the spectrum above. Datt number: 5.01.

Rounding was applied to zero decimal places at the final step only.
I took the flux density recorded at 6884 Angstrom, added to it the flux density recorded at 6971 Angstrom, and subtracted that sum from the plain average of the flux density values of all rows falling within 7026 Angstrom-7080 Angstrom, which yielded -11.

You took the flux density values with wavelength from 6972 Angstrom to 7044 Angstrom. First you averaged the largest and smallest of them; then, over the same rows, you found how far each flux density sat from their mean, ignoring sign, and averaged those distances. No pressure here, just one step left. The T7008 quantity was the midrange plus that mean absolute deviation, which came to 22.4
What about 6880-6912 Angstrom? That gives 14.6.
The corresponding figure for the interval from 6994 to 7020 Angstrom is 20.6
